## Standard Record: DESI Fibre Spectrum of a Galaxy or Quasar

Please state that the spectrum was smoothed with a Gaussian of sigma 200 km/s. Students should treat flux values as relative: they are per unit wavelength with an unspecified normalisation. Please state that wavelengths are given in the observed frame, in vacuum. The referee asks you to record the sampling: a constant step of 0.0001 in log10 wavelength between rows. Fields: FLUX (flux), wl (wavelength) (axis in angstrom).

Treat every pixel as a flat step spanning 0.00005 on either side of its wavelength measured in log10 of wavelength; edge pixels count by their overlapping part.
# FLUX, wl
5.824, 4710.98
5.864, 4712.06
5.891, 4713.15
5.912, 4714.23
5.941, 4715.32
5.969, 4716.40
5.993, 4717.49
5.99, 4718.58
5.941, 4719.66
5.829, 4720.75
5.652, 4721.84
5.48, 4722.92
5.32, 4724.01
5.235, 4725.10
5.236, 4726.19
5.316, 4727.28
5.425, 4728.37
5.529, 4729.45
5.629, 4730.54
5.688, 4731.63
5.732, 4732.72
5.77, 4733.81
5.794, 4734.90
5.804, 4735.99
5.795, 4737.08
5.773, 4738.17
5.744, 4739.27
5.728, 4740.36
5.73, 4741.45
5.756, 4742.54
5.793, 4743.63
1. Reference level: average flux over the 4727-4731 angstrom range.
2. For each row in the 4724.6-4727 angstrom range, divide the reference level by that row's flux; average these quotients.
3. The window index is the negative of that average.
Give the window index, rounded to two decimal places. -1.05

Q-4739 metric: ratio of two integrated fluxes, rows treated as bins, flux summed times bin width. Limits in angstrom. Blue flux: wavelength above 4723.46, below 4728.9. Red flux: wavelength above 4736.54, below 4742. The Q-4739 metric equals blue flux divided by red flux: 0.92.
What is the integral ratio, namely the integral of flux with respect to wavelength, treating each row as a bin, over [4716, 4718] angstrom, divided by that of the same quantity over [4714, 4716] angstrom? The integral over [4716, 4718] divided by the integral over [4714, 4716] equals 1.0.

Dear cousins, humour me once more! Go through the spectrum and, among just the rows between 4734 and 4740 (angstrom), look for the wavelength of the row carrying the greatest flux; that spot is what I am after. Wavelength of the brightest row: 4735.99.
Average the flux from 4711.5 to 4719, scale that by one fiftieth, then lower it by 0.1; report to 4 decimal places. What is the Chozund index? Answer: 0.0187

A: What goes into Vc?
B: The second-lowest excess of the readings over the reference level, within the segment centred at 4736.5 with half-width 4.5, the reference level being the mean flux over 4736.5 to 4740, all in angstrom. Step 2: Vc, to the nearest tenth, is 0.0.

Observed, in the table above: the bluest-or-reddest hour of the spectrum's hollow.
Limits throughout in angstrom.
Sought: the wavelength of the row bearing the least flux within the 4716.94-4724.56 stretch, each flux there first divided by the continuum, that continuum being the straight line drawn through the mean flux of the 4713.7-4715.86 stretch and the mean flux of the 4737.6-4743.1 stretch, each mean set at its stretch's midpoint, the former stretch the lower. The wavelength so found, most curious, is 4724.01 angstrom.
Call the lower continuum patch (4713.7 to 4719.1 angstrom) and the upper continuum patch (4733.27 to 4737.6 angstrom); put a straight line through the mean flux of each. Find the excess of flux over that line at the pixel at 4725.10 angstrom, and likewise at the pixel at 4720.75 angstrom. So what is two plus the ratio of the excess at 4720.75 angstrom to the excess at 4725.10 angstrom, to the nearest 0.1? 2.1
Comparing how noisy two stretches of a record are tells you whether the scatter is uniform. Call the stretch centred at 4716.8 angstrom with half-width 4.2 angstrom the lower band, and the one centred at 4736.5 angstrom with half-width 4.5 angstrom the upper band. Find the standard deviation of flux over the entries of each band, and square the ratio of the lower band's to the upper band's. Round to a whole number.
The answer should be 3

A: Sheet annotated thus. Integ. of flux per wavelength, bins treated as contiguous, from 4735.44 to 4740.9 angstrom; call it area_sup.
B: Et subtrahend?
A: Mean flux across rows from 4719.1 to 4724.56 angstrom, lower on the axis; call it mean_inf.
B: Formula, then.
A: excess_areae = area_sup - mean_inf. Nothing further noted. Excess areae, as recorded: 25.8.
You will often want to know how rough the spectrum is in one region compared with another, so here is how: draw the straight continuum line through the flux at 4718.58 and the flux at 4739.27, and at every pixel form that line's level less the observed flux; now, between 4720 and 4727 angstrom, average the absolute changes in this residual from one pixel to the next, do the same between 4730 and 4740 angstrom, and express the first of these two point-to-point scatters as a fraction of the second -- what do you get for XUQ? 3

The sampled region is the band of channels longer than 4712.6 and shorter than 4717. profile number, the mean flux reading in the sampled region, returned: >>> 5.93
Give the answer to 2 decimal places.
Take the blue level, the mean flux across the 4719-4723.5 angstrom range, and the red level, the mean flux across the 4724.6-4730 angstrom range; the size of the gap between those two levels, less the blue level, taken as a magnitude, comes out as 5.35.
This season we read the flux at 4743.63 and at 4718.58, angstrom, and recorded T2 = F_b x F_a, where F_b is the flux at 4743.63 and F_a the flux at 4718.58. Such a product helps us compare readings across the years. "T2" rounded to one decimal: 34.7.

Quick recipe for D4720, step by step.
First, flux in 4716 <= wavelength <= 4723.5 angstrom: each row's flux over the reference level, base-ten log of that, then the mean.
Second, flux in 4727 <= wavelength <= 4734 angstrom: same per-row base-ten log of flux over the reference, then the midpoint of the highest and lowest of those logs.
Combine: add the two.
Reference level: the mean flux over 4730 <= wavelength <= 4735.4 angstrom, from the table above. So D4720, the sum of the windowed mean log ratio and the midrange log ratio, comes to -0.006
